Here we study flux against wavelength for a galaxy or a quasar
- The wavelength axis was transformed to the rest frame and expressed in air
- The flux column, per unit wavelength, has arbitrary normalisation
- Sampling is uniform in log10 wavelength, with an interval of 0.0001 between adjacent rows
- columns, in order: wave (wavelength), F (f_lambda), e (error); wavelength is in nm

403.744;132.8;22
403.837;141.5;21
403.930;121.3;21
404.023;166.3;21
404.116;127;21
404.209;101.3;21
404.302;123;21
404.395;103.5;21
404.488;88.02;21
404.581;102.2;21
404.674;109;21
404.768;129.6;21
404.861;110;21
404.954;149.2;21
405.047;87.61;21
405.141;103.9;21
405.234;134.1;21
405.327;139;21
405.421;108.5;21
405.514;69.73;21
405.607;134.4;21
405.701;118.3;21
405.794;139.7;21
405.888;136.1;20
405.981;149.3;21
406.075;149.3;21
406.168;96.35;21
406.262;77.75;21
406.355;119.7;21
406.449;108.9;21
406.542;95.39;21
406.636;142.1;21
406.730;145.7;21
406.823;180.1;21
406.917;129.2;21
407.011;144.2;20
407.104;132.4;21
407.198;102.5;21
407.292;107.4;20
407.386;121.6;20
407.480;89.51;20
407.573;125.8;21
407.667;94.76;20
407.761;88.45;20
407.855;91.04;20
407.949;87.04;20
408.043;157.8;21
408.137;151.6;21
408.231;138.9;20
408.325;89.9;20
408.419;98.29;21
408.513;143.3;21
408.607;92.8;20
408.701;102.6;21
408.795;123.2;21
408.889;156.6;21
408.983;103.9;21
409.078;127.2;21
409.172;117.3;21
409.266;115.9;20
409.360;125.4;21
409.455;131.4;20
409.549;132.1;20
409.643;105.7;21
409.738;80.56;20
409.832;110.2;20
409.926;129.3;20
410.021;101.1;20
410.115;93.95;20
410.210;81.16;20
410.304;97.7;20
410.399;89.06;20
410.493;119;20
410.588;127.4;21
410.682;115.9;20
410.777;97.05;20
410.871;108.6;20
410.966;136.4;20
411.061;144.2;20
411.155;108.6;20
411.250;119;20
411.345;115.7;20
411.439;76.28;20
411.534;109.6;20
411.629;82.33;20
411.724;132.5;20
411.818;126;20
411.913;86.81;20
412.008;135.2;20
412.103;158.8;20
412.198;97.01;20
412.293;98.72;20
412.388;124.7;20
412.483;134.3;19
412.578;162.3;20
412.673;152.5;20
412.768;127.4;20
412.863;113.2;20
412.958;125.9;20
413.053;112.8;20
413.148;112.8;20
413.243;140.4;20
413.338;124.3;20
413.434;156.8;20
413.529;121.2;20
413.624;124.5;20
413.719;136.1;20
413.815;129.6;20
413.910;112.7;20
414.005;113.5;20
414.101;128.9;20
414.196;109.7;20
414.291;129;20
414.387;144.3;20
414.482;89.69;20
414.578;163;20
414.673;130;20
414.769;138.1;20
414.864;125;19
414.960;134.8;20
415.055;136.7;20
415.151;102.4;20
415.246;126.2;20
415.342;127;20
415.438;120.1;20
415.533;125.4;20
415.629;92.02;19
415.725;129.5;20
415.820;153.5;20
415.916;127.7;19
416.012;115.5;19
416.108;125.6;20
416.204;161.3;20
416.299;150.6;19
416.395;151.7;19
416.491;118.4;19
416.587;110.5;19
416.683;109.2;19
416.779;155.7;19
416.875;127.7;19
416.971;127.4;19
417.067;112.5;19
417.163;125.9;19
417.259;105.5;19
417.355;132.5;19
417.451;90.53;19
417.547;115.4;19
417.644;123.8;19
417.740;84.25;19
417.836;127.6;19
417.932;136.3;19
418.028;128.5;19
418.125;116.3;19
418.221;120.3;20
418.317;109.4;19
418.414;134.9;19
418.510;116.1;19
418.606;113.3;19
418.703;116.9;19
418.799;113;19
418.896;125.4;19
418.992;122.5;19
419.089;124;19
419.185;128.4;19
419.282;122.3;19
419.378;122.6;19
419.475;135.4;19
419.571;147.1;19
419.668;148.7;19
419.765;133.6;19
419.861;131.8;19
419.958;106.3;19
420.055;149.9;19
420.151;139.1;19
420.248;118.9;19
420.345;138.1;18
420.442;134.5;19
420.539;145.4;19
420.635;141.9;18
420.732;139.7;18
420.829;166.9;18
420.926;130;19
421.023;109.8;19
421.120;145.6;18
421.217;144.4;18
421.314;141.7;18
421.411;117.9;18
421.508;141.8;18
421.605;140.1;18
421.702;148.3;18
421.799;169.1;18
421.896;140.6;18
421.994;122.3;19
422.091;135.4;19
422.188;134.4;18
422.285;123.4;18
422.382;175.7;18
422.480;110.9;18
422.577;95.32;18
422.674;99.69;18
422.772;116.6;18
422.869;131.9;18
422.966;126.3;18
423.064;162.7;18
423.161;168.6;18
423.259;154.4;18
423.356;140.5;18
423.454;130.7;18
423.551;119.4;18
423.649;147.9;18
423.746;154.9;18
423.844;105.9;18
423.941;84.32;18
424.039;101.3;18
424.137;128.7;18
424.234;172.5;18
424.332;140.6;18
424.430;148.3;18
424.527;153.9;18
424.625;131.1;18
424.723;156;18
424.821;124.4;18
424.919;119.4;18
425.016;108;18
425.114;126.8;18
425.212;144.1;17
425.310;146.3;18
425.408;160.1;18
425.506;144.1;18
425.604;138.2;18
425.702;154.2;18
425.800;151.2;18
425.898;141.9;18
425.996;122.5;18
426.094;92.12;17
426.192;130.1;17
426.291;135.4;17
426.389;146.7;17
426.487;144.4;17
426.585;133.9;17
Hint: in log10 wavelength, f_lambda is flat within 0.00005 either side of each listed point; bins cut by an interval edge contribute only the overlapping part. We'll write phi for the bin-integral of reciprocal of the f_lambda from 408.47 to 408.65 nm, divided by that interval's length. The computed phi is 0.0089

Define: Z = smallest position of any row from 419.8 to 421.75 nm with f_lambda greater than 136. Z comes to 420.055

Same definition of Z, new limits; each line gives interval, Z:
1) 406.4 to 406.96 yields 406.636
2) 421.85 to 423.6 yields 421.896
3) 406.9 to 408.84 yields 407.011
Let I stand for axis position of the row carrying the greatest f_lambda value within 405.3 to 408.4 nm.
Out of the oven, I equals 406.823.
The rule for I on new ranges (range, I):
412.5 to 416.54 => 414.578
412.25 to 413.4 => 412.578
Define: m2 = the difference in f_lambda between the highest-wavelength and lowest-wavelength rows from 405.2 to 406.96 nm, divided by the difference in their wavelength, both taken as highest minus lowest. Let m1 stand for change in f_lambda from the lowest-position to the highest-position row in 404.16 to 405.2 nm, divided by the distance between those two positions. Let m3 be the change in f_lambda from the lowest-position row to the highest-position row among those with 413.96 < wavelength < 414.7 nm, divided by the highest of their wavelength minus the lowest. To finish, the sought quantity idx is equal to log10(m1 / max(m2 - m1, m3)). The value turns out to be -0.9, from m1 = 2.8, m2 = -3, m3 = 25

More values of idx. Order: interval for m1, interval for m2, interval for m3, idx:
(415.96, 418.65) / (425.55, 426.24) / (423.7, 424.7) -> -1.2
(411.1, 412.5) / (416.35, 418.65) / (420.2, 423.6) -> 2.1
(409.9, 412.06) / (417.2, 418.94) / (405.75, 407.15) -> -0.5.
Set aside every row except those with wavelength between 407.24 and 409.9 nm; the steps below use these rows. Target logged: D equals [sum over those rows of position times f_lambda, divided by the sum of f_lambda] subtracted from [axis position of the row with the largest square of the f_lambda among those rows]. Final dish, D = -0.53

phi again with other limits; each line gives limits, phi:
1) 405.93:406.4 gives 0.0090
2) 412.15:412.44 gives 0.0094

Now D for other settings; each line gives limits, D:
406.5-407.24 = -0.04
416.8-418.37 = 0.34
